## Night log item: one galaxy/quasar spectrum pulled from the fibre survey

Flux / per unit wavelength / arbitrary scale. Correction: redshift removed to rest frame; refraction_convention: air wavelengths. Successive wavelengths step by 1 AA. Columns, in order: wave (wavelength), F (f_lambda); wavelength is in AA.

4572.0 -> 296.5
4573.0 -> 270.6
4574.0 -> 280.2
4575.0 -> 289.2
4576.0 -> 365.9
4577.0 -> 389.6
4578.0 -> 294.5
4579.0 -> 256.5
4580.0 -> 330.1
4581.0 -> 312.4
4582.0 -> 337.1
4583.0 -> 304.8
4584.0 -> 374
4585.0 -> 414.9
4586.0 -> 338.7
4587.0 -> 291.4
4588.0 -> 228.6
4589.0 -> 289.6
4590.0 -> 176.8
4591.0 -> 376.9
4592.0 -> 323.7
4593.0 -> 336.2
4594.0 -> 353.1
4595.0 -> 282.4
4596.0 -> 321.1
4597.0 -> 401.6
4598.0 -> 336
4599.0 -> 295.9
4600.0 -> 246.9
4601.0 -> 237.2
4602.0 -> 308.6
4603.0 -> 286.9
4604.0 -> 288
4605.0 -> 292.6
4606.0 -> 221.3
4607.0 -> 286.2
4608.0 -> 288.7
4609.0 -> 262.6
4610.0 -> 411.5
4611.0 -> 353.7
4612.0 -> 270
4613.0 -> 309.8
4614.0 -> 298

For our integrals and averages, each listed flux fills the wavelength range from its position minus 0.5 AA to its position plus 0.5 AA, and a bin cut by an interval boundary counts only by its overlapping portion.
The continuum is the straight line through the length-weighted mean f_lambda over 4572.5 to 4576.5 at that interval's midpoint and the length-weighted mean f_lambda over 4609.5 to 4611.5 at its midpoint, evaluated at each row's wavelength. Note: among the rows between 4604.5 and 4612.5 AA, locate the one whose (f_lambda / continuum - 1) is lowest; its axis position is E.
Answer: 4606.0 AA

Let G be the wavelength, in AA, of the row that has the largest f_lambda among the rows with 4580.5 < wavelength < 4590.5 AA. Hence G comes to 4585.0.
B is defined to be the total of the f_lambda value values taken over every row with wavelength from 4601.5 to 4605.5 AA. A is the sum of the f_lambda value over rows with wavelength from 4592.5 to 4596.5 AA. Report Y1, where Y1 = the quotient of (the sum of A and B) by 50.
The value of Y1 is 49.4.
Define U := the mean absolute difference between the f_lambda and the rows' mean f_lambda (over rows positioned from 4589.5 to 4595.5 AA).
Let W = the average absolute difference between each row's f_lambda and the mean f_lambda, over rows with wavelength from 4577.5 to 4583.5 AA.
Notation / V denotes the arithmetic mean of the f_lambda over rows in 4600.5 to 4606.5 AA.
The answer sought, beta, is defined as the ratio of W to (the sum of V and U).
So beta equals 0.064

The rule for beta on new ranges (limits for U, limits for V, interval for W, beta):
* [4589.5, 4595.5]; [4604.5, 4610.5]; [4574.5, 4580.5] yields 0.118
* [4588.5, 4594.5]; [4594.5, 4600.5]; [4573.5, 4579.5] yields 0.119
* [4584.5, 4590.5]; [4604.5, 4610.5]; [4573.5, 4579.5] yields 0.123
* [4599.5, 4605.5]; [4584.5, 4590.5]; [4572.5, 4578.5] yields 0.134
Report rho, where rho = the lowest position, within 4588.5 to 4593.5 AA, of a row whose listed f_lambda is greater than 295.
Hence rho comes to 4591.0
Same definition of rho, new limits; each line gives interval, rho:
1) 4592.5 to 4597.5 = 4593.0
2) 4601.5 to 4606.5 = 4602.0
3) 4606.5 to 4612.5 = 4610.0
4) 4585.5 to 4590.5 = 4586.0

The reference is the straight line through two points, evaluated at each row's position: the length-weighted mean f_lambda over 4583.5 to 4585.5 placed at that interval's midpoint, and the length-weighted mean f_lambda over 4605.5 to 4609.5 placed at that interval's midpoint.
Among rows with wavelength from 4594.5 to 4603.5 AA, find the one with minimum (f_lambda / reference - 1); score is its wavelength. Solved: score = 4601.0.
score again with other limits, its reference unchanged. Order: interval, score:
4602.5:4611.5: 4606.0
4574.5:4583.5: 4579.0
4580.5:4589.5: 4588.0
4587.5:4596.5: 4590.0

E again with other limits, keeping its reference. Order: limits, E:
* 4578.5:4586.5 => 4579.0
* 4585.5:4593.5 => 4590.0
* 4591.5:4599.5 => 4595.0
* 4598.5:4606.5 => 4606.0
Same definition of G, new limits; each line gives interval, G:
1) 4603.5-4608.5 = 4605.0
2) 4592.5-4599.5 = 4597.0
